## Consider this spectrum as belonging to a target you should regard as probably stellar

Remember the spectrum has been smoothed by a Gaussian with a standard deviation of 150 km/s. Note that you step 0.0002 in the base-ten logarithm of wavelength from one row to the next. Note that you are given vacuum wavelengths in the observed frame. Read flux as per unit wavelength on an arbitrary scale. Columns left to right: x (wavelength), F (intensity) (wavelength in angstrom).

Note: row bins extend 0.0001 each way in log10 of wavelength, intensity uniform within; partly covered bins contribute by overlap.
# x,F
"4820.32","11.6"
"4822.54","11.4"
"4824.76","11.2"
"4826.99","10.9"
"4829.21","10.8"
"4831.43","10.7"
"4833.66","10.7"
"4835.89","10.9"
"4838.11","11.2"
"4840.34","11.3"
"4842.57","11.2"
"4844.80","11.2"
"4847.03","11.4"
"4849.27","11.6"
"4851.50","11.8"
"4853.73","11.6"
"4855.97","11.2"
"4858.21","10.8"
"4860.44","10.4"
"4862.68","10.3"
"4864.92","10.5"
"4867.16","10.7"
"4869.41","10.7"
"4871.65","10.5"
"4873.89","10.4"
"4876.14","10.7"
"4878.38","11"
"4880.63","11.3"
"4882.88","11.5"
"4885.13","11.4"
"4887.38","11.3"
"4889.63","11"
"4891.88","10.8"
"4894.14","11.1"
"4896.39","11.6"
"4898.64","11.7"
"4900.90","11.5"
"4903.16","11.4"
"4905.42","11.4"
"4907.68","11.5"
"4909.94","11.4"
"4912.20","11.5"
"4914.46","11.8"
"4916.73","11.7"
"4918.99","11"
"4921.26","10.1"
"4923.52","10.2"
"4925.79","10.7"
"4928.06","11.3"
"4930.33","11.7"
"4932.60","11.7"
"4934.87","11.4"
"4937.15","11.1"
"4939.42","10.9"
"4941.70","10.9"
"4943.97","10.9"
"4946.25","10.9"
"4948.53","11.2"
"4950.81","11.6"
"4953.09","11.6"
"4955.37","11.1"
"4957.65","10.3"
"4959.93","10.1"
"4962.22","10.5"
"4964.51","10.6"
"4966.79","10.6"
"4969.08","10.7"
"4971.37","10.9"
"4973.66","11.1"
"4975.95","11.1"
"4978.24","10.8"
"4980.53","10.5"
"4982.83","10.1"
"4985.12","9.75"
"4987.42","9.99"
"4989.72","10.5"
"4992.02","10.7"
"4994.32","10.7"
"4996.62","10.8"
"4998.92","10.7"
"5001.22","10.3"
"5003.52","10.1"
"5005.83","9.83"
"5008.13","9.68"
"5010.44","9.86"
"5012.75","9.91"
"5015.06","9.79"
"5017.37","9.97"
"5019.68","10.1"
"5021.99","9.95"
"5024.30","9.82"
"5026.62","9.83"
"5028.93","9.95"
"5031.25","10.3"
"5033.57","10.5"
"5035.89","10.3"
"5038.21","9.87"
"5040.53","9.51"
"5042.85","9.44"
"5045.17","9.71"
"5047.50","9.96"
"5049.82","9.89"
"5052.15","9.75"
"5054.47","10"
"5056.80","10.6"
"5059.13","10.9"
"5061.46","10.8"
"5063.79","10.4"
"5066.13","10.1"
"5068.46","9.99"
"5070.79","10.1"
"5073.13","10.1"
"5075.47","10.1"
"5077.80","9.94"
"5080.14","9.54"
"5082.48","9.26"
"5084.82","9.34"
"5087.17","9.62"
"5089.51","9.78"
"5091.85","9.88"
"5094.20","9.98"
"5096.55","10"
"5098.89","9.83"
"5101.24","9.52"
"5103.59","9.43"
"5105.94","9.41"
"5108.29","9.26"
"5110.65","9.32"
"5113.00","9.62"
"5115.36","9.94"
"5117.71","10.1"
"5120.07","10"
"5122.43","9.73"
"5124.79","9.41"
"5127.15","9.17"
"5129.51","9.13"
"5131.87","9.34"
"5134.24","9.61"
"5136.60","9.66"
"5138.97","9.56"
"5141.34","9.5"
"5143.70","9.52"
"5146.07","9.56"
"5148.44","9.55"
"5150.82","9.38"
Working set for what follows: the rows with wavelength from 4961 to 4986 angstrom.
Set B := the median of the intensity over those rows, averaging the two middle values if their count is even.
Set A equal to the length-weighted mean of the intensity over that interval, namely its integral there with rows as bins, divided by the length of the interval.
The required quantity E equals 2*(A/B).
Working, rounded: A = 10.6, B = 10.6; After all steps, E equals 2.00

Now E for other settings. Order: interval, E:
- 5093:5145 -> 2.01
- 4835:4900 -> 1.98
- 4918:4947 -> 2.02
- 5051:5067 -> 1.99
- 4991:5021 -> 2.02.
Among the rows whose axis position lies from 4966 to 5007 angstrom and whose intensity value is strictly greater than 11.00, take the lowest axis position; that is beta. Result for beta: 4973.66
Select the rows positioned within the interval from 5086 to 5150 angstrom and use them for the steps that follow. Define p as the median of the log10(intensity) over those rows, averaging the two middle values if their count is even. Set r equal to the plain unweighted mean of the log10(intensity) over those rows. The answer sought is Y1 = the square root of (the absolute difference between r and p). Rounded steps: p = 0.980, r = 0.98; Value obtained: 0.045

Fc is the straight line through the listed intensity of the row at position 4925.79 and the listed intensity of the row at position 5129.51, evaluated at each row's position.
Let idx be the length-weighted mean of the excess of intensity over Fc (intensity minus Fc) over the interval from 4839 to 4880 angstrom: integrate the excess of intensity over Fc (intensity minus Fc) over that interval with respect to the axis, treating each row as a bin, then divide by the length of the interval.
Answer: -0.245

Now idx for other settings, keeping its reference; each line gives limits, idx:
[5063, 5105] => 0.340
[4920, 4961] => 0.398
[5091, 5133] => 0.348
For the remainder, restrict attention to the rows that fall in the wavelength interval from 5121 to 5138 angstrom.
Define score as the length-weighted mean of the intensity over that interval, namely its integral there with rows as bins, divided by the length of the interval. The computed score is 9.4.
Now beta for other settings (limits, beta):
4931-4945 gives 4932.60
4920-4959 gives 4928.06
